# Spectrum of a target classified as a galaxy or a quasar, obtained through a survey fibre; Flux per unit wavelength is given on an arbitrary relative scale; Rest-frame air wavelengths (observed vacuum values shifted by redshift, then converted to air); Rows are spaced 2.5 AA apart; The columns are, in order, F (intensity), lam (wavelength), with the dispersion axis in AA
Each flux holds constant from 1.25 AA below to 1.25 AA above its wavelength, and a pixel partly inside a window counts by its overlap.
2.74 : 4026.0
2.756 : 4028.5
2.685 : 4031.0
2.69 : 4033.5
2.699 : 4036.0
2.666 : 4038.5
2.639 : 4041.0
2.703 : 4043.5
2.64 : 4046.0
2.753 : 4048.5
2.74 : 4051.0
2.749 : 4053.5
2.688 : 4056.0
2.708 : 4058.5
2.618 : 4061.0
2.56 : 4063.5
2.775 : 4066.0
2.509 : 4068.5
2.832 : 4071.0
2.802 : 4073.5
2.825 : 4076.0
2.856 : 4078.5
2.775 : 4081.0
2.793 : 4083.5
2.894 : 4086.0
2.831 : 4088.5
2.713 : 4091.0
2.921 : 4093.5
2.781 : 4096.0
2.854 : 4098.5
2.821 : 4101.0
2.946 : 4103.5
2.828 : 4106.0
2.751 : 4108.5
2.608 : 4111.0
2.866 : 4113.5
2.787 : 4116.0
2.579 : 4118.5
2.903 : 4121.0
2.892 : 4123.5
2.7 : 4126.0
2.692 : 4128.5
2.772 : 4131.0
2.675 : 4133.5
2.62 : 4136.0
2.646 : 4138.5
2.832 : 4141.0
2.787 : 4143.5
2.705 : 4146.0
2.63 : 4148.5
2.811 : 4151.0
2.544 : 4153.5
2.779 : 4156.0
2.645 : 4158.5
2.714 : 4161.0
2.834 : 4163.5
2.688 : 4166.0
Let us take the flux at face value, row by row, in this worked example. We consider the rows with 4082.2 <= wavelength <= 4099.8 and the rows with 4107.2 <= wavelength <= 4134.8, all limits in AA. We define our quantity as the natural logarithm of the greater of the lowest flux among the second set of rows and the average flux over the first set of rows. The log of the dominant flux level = 1.04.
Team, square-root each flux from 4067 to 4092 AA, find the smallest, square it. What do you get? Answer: 2.51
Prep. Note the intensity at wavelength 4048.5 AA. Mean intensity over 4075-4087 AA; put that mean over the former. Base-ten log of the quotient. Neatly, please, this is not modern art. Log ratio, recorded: 0.012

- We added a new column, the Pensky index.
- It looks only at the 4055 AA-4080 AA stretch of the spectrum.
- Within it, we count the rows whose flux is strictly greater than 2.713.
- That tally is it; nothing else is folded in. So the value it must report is 5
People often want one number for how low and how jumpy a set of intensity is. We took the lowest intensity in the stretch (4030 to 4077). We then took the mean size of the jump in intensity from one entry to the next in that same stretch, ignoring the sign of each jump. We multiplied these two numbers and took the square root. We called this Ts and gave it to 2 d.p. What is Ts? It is 0.45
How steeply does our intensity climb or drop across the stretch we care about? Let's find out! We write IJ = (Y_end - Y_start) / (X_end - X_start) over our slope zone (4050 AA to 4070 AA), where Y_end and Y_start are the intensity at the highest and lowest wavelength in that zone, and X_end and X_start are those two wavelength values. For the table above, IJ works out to -0.0132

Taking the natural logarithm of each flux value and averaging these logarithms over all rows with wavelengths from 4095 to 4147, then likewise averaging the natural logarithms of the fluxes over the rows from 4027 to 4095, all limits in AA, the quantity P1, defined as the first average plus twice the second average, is 3.03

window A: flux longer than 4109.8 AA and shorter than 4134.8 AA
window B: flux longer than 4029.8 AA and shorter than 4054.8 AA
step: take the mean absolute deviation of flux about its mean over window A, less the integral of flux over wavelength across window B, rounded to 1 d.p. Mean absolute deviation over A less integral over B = -67.3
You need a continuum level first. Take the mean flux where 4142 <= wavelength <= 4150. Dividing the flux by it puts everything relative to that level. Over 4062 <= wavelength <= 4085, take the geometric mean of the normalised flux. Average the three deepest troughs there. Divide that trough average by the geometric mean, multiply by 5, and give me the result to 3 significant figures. 4.76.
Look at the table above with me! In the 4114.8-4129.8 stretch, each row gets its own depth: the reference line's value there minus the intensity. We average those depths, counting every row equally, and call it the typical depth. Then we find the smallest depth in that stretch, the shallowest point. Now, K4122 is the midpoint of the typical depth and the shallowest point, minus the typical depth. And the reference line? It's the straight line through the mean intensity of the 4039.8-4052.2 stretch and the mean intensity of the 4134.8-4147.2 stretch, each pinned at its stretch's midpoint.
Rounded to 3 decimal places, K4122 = -0.072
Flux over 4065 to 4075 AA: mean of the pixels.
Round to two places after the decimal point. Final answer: 2.73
